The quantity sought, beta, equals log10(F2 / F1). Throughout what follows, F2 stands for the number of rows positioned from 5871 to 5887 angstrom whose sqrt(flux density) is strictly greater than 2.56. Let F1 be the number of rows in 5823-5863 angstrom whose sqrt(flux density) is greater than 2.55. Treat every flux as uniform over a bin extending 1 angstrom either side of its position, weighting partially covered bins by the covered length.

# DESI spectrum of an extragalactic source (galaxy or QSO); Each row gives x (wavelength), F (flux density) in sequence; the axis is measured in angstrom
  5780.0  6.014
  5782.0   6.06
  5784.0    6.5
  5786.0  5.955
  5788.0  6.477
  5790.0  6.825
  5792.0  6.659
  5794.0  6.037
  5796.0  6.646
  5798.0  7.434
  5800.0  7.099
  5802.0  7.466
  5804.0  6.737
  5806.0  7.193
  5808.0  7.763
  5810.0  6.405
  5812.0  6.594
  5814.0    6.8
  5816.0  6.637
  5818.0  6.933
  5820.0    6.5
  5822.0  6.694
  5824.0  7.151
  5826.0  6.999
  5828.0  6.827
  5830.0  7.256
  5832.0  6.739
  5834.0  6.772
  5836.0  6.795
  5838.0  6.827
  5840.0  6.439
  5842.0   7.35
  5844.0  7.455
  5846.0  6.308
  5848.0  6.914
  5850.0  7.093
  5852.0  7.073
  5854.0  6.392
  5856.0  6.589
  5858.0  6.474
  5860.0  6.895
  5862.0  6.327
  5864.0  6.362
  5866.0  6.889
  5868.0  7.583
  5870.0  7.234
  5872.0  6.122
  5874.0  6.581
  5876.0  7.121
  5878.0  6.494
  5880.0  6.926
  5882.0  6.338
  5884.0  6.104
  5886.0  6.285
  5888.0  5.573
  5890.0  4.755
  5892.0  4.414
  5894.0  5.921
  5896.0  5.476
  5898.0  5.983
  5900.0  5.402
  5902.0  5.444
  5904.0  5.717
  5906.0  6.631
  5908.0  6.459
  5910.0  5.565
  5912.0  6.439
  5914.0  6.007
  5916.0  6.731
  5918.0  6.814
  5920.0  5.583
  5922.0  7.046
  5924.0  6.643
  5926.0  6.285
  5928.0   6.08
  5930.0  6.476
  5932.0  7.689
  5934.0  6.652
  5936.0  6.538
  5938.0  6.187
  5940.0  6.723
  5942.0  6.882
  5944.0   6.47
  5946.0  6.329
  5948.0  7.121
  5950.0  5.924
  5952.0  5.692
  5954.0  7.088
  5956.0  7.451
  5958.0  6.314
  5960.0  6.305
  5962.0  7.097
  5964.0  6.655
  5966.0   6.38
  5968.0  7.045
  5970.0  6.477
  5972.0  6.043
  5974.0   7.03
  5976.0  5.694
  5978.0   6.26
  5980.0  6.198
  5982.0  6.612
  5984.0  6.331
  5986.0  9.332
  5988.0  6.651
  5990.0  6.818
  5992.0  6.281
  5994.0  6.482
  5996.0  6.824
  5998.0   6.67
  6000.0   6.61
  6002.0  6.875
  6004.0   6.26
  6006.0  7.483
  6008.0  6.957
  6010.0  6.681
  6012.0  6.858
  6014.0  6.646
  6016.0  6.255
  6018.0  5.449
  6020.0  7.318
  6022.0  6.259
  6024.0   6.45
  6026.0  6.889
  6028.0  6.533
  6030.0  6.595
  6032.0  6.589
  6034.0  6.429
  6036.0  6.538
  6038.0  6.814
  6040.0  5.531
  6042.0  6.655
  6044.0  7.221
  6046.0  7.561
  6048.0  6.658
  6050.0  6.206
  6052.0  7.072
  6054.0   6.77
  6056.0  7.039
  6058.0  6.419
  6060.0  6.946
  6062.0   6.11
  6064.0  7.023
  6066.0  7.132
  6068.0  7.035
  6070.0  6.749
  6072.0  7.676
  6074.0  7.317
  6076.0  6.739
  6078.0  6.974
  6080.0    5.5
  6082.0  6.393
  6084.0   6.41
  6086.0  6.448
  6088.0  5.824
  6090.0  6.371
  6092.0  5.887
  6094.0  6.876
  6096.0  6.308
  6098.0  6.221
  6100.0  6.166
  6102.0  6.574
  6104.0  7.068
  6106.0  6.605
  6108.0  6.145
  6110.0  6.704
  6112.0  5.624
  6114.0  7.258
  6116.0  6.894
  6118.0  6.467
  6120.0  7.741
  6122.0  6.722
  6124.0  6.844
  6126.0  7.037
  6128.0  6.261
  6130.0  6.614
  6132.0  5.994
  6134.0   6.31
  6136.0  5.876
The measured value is -0.70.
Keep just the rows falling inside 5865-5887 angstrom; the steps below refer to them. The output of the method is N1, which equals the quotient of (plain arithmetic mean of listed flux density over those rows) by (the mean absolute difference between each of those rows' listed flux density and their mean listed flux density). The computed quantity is 16.3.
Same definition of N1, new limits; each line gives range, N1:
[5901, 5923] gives 12.3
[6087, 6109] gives 21.2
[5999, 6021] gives 17.1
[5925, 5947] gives 21.9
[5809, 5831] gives 32.0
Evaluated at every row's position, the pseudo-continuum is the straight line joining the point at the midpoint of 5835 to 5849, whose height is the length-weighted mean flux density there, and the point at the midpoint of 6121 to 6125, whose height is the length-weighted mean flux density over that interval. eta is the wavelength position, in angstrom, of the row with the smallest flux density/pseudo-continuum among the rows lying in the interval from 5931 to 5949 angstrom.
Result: 5938.0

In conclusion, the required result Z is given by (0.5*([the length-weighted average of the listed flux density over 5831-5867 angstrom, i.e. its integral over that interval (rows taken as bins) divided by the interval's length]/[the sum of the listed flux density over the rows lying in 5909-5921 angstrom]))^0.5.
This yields 0.30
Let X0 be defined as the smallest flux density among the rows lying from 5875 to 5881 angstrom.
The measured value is 6.494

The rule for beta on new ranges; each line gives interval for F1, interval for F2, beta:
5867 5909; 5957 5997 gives 0.18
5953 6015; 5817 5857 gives -0.07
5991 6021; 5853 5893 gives -0.10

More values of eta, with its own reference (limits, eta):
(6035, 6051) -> 6040.0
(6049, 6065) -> 6062.0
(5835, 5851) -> 5846.0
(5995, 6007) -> 6004.0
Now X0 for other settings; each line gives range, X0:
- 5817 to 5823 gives 6.5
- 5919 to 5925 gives 5.583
